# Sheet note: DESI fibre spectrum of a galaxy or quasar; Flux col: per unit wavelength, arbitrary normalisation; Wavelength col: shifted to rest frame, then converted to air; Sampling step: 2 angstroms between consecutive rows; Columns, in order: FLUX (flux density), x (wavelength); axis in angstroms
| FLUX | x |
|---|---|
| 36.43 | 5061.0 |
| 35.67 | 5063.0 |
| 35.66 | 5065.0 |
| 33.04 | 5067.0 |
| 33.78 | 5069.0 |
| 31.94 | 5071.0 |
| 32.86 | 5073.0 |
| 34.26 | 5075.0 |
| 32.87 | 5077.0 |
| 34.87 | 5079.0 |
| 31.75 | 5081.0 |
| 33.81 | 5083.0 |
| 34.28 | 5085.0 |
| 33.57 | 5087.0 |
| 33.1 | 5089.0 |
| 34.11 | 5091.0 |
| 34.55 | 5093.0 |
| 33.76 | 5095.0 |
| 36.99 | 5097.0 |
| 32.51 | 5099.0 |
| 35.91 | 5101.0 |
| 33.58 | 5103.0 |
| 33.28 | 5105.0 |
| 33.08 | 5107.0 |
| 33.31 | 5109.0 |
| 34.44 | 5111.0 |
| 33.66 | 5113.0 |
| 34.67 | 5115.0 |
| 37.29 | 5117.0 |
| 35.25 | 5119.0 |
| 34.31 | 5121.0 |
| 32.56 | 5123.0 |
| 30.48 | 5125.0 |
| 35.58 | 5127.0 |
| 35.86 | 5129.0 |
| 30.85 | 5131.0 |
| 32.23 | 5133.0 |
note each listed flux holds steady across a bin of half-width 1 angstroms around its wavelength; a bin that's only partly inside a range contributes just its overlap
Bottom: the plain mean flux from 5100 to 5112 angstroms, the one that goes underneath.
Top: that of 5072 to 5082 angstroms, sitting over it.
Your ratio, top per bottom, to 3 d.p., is 0.982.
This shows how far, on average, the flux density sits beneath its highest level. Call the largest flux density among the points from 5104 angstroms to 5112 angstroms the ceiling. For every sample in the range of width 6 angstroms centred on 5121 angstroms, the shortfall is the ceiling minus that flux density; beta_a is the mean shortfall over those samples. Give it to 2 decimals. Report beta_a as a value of 0.40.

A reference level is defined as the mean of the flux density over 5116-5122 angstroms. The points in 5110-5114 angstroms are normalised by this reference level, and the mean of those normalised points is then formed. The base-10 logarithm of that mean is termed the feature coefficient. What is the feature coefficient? -0.020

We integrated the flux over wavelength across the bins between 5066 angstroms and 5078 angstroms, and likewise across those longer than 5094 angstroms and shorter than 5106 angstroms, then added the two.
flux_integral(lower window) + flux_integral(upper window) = 810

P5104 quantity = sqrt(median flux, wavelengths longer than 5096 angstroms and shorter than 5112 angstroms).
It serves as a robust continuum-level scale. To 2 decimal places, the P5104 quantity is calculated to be 5.78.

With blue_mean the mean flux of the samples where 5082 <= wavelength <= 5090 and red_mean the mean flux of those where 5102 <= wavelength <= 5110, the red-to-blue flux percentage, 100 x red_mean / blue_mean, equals 99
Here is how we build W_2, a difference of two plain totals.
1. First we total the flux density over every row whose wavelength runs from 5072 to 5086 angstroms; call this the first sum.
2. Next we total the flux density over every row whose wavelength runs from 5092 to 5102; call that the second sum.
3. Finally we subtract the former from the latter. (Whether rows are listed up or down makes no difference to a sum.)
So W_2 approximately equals -61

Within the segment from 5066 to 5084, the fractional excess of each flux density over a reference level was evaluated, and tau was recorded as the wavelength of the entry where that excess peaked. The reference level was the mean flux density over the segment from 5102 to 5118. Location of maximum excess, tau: 5079.0 angstroms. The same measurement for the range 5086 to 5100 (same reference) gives 5097.0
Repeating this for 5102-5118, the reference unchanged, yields 5117.0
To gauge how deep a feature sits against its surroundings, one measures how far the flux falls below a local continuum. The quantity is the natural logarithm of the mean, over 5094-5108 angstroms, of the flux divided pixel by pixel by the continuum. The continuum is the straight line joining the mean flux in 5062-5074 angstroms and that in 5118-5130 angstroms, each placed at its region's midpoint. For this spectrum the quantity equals 0.007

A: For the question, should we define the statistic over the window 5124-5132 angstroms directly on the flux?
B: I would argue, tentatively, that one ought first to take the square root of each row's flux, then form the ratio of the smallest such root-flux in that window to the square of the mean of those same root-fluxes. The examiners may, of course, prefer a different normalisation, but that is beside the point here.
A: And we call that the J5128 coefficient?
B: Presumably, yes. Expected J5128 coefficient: 0.167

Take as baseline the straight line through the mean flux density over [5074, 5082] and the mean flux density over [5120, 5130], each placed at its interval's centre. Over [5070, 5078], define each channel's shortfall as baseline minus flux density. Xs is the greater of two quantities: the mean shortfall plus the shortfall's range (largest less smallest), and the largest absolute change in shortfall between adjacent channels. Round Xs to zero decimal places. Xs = 3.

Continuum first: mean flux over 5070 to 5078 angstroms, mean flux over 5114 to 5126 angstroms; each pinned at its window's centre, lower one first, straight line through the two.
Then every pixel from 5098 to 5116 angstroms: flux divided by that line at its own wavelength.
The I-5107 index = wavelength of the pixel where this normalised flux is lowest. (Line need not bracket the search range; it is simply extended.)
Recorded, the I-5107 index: 5099.0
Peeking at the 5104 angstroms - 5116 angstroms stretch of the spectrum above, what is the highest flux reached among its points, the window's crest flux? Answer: 34.67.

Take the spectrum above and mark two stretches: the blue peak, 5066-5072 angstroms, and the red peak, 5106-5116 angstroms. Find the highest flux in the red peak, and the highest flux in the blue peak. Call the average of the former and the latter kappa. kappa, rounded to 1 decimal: 34.2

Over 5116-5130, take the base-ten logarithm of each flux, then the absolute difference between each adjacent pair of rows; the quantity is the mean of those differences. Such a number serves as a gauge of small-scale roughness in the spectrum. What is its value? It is 0.0264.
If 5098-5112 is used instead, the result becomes 0.0161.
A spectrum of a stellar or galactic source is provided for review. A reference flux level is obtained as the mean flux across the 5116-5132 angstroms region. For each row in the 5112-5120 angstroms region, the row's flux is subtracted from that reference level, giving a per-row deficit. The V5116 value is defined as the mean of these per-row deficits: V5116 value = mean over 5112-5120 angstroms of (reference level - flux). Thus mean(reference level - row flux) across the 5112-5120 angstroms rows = -1.2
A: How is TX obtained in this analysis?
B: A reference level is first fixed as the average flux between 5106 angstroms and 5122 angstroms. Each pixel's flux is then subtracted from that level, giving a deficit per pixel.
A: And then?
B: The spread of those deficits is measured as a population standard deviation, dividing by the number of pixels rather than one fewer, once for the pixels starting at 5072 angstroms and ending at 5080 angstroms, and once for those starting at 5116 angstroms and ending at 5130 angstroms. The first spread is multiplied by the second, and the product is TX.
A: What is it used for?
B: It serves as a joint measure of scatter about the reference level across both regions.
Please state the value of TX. 1.9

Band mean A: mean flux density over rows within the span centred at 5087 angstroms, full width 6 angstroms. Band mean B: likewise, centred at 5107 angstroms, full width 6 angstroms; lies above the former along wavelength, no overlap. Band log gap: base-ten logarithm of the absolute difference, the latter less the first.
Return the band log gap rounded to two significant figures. -0.37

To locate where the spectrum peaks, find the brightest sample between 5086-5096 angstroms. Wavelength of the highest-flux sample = 5093.0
